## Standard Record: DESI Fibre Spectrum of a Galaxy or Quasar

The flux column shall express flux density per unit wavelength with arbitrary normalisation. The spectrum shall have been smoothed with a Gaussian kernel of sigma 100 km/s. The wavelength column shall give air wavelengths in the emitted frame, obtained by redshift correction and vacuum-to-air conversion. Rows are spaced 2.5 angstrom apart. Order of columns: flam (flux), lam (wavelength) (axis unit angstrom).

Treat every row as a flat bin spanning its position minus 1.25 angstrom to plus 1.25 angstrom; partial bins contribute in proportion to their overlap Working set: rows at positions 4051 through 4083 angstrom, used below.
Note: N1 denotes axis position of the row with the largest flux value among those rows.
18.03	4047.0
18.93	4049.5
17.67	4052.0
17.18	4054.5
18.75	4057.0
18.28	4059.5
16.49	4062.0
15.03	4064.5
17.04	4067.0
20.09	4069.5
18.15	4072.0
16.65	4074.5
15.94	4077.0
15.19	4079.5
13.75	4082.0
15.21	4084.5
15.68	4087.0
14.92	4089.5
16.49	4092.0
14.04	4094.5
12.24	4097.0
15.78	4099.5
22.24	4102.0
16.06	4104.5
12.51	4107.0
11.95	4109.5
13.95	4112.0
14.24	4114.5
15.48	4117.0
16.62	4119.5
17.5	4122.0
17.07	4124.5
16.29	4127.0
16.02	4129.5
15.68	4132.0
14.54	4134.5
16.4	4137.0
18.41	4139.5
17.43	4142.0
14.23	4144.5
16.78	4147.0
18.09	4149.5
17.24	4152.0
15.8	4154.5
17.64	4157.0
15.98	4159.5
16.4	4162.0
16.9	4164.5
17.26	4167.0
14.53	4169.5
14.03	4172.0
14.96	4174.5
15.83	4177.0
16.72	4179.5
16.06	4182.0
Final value 4069.5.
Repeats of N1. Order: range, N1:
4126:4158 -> 4139.5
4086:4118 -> 4102.0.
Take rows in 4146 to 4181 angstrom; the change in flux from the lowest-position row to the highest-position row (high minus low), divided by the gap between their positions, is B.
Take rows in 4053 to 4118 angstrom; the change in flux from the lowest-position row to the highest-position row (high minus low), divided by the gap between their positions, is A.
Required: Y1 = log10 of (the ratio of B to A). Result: -1.2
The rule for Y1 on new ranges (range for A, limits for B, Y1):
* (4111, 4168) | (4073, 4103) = 0.5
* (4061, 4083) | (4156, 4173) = 0.2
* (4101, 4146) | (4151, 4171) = -0.1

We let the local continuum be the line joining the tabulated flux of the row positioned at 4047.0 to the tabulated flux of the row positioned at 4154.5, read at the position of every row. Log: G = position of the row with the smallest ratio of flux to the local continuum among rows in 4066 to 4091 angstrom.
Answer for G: 4082.0 angstrom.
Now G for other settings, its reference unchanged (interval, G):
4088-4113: 4109.5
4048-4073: 4064.5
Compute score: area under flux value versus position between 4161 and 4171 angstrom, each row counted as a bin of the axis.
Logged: 162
